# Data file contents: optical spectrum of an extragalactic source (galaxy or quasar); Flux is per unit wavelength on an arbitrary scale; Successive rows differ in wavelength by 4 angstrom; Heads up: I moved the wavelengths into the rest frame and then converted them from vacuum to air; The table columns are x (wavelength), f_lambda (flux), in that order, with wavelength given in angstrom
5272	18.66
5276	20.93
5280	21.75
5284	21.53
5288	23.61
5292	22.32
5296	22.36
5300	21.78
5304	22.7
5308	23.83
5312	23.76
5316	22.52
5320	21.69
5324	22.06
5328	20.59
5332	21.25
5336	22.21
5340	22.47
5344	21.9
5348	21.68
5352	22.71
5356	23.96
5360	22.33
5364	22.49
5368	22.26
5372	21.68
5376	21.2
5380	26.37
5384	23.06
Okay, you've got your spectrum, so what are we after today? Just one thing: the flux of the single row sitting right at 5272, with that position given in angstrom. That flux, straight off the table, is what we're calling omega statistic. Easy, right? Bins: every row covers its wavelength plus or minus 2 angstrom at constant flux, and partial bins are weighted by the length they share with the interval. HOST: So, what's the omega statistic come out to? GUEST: 18.66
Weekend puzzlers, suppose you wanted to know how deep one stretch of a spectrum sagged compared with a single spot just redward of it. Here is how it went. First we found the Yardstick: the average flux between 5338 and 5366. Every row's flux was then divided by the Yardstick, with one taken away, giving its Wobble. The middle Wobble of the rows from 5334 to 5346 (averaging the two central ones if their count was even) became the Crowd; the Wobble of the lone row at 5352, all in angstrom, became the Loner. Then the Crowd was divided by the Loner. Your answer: -1.4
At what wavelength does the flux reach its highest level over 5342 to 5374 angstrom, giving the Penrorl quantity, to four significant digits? 5356 angstrom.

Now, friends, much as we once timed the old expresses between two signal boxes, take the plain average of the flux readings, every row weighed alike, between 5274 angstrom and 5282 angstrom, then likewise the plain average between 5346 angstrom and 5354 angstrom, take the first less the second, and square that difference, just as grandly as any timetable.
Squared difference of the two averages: 0.73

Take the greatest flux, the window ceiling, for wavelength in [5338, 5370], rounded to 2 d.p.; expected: 23.96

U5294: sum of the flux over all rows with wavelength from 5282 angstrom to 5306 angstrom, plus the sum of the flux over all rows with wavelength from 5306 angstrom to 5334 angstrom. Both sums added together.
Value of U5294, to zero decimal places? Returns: 290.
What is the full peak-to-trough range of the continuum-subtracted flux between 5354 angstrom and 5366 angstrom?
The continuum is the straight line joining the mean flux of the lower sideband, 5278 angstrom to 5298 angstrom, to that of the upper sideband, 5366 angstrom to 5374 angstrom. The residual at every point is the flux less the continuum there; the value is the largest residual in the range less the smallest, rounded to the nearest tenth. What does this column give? 1.6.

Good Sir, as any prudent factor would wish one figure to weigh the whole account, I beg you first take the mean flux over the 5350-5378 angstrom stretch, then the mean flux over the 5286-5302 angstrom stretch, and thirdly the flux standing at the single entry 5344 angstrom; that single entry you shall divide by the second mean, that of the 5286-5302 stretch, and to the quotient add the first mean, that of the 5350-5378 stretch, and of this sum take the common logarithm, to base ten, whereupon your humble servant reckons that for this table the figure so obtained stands 1.37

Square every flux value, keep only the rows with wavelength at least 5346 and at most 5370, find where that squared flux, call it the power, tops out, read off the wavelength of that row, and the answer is 5356 angstrom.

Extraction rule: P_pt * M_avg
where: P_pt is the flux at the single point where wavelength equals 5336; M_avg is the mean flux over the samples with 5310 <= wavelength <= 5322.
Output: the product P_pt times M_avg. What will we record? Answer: 503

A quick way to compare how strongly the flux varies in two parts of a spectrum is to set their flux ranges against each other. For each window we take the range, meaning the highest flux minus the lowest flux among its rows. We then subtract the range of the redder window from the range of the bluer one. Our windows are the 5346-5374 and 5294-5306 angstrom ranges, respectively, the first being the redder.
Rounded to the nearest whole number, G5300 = -1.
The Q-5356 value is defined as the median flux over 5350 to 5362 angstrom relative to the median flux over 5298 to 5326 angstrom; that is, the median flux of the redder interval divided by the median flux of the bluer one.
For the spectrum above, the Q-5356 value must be 1.01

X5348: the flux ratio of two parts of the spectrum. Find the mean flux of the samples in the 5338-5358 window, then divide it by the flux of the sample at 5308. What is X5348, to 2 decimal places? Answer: 0.95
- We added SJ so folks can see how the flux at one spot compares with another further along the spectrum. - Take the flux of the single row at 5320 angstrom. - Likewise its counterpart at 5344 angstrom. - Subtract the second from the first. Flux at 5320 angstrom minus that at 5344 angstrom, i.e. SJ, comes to -0.2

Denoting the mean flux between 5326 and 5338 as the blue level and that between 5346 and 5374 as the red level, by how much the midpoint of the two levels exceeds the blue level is 0.5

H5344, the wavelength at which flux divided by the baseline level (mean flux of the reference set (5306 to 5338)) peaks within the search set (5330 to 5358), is 5356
